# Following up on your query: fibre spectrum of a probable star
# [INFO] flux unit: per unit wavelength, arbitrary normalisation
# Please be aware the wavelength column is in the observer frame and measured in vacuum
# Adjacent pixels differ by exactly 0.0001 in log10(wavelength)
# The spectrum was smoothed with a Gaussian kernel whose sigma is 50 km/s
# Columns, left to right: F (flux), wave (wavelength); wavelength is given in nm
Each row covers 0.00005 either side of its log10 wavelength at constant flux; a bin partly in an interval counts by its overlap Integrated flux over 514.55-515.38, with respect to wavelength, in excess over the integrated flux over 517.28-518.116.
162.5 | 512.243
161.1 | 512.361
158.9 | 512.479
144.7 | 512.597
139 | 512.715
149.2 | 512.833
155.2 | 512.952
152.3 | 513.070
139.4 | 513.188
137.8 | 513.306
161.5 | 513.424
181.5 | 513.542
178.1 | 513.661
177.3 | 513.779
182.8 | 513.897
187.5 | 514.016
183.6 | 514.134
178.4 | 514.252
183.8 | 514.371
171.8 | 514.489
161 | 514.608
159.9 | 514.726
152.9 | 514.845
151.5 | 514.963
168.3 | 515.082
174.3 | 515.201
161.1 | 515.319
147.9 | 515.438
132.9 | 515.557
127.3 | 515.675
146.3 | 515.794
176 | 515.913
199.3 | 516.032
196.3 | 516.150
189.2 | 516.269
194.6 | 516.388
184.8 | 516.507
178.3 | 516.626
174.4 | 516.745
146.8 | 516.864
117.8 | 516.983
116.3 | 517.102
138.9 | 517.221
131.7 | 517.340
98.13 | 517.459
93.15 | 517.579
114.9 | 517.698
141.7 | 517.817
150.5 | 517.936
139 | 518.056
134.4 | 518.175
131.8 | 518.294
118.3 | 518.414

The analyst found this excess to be 30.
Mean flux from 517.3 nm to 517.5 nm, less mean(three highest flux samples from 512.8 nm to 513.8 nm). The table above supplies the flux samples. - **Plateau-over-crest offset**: -64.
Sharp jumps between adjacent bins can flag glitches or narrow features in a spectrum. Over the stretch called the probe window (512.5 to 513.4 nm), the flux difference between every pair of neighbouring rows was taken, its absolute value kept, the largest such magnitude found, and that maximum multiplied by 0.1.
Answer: 1.3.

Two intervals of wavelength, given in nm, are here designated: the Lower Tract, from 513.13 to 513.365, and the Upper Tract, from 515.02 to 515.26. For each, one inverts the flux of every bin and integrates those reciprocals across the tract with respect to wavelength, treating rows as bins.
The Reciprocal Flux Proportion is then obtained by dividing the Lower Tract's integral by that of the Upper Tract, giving 1.2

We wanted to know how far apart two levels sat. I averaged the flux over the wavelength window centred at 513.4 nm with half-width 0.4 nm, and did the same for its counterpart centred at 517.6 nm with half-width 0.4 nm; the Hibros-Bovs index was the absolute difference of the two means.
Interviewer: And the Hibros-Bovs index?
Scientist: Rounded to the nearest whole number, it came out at 37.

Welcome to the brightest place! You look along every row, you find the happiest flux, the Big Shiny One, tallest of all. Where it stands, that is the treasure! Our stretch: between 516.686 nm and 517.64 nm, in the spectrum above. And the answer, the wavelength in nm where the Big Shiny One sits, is 516.745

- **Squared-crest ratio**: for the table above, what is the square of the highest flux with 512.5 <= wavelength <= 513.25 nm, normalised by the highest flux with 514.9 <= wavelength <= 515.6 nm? 138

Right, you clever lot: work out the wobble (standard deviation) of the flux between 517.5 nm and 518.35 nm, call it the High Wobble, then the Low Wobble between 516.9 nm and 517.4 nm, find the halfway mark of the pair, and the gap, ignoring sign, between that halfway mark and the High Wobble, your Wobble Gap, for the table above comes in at 4.2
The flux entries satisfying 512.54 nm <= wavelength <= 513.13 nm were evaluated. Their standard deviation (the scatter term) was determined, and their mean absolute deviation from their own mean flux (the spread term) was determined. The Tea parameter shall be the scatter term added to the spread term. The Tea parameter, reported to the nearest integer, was 11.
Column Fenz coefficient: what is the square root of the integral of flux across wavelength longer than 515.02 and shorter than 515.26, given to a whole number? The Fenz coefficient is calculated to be 6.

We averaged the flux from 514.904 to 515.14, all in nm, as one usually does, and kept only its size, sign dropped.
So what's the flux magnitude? 160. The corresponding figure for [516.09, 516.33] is 193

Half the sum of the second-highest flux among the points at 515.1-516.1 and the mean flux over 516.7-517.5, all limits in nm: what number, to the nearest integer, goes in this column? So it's 154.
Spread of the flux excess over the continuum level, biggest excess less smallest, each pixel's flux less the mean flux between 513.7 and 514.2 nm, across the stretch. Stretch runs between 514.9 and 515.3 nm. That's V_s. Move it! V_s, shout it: 23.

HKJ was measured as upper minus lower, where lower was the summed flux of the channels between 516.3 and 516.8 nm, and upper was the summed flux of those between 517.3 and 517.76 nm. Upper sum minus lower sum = -294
